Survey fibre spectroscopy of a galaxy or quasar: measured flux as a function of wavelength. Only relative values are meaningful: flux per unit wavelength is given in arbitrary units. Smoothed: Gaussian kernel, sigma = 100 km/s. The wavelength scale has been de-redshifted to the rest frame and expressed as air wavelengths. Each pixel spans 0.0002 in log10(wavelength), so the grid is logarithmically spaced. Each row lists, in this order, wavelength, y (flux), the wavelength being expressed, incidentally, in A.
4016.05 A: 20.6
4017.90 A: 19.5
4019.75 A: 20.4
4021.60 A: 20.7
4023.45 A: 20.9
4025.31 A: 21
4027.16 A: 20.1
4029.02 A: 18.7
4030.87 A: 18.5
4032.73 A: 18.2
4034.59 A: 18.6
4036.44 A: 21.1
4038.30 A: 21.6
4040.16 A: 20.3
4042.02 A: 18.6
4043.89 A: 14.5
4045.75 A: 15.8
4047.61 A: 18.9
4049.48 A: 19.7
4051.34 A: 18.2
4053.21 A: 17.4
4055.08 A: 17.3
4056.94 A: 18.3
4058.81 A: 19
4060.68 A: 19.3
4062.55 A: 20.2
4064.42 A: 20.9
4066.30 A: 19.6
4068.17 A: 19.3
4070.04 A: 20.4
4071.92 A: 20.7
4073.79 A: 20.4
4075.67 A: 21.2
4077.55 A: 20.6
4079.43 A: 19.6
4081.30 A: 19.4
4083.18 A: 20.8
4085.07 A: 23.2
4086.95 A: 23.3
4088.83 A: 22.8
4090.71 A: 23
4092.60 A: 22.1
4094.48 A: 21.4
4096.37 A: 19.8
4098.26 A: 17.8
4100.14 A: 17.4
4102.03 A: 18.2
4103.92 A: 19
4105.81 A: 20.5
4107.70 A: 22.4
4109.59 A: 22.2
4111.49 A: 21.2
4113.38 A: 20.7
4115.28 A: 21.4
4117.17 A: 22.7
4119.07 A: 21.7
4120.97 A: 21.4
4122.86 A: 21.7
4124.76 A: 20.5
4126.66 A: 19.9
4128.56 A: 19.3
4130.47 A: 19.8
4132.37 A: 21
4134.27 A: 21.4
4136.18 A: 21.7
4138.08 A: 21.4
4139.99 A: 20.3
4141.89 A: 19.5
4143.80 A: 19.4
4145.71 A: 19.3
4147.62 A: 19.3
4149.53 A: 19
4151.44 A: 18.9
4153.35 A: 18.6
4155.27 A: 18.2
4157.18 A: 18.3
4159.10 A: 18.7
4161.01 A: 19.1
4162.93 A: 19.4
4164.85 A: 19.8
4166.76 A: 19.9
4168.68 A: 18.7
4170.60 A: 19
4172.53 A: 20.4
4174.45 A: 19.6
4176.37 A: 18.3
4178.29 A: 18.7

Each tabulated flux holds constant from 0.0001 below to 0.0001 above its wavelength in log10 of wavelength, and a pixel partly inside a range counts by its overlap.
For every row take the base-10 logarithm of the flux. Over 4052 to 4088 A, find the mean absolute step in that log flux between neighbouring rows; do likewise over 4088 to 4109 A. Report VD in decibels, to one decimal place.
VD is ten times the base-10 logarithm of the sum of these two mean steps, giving -14.0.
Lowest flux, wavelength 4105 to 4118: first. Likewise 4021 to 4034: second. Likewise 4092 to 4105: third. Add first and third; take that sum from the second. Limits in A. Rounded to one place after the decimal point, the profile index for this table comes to -19.7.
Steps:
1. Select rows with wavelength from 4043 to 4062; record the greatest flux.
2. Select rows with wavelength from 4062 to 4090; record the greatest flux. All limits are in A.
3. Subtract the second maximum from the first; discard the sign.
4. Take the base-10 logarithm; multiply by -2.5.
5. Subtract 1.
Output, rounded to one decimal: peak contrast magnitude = -2.4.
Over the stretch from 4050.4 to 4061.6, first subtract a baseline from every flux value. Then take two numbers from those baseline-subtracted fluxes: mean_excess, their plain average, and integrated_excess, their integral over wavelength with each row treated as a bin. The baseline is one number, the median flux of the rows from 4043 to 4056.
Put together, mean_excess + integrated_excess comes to 10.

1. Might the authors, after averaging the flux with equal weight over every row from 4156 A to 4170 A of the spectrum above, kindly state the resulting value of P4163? 19.1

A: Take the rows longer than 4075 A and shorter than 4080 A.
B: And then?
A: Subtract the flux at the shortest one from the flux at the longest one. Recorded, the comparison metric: -1.6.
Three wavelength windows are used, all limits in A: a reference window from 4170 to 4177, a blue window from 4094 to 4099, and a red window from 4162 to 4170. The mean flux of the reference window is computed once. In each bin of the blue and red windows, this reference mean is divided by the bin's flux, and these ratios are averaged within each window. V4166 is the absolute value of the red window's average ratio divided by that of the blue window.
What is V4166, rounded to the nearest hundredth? 1.01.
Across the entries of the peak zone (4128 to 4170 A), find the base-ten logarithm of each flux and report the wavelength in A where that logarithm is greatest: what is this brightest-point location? 4136.18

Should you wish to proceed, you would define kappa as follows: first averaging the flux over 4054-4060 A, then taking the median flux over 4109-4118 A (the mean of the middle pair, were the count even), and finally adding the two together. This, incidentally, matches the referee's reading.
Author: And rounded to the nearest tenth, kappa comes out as 39.6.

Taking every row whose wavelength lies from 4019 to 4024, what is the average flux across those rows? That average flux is 20.7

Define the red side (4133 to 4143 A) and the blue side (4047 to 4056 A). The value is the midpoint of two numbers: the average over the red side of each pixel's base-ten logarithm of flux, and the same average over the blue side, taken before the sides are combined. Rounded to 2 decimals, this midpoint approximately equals 1.29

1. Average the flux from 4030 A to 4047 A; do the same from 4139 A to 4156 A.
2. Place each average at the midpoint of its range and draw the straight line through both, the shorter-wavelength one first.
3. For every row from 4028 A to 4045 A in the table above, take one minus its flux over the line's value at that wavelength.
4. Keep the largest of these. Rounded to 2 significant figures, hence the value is 0.22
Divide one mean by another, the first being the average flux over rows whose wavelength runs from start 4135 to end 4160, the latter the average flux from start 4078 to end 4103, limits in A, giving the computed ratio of 0.94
